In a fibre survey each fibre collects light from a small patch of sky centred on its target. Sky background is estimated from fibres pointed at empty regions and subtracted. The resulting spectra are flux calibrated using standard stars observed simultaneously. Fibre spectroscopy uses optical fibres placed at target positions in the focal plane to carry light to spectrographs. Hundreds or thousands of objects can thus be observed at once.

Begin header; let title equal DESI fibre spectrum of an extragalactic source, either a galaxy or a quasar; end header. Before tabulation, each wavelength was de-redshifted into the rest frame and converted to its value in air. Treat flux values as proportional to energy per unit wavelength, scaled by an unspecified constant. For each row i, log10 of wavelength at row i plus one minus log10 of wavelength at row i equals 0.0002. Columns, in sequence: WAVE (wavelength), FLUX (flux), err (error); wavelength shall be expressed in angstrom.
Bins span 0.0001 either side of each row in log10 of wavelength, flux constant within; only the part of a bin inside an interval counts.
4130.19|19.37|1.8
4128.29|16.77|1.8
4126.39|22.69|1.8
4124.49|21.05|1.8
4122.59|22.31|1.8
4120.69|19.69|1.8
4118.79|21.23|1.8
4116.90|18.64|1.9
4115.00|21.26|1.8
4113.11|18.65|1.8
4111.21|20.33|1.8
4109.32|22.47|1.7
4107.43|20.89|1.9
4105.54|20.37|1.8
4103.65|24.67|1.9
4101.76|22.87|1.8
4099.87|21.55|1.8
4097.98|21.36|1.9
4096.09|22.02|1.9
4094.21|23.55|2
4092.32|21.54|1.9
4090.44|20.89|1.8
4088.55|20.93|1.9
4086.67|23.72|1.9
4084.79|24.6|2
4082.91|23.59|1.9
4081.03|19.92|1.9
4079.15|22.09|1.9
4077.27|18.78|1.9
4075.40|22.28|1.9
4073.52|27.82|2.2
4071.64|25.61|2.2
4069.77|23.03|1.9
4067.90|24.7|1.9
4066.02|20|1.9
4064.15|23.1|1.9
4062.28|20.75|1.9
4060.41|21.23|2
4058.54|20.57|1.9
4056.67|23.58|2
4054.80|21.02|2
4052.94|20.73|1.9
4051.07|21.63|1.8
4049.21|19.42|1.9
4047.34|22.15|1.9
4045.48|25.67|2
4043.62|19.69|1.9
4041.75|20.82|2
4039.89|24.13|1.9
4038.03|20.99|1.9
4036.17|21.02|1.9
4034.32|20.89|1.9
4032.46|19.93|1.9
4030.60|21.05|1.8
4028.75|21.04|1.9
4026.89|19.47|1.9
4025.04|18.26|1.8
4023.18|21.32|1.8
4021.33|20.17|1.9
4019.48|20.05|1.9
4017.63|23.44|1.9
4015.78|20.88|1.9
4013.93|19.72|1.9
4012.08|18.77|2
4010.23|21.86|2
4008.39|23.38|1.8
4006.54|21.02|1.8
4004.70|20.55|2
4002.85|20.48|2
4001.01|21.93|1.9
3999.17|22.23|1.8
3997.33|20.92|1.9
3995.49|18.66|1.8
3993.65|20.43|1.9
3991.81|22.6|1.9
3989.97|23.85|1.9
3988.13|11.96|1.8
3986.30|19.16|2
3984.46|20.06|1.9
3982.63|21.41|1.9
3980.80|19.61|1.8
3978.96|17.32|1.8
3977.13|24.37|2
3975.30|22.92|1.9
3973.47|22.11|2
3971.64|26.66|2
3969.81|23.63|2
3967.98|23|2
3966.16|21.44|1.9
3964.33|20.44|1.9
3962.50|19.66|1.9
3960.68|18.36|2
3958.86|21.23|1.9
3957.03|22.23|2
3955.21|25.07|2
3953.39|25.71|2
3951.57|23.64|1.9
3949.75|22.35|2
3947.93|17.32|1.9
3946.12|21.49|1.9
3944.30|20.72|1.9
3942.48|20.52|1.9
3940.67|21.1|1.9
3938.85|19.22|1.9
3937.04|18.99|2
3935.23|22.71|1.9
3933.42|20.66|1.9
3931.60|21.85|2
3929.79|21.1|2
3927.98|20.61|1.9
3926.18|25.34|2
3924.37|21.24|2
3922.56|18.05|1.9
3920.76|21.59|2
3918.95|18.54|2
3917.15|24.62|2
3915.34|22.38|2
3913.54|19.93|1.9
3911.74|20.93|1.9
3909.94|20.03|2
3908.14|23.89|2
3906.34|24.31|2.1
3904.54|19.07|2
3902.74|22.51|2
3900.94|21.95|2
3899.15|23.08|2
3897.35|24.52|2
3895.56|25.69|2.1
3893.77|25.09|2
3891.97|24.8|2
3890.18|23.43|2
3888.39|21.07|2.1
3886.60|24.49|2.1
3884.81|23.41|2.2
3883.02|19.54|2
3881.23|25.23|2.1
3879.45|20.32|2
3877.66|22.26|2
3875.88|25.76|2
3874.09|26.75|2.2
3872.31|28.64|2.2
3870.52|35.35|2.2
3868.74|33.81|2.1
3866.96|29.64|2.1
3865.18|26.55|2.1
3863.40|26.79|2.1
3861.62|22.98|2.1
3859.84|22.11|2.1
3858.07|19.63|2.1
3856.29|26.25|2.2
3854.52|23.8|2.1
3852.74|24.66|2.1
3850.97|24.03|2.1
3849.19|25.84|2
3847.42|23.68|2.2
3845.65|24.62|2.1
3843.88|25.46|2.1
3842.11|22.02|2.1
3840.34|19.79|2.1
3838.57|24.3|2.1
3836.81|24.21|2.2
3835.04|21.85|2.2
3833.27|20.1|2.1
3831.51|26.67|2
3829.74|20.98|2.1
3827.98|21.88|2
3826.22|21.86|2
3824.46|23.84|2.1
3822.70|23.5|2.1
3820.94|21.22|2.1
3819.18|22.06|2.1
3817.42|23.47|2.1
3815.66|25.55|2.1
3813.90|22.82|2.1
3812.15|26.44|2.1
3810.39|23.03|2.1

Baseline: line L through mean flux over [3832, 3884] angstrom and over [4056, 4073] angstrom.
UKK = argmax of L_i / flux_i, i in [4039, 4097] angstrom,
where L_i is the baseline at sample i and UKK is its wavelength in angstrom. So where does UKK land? 4077.27 angstrom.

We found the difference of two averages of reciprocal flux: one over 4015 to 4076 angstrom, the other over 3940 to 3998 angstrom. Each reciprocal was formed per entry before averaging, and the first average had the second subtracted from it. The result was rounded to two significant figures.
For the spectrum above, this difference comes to -0.0016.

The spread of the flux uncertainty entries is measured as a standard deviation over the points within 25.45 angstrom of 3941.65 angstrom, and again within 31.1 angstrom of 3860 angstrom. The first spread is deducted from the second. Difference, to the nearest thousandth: 0.016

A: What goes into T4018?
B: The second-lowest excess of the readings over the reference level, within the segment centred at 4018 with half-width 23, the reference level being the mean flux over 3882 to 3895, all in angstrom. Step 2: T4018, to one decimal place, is -4.5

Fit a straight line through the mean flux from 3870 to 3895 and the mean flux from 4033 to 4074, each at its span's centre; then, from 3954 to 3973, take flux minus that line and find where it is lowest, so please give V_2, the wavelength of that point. 3960.68 angstrom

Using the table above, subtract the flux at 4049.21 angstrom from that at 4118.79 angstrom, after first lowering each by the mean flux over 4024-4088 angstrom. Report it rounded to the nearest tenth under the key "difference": 1.8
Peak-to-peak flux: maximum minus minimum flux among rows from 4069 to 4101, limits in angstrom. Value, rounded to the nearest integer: 9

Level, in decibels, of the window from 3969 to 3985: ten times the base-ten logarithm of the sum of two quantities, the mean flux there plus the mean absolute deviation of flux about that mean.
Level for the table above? 13.8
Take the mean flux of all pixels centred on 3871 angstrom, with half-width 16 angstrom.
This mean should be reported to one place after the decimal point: 25.5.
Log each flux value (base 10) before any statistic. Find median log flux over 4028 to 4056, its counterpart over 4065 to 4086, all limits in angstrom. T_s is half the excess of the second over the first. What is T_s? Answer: 0.020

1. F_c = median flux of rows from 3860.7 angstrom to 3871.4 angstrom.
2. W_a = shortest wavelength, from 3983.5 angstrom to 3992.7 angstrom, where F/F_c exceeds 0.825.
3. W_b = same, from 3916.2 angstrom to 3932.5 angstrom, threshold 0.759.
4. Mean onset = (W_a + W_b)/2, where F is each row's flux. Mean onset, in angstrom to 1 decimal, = 3953.6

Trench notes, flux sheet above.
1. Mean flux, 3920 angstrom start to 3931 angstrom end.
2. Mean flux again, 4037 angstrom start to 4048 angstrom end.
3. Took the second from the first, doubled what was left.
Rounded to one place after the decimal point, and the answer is -1.8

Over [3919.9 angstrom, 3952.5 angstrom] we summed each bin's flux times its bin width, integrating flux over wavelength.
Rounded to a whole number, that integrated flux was 686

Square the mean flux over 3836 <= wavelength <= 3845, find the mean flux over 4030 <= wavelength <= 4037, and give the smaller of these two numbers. 20.7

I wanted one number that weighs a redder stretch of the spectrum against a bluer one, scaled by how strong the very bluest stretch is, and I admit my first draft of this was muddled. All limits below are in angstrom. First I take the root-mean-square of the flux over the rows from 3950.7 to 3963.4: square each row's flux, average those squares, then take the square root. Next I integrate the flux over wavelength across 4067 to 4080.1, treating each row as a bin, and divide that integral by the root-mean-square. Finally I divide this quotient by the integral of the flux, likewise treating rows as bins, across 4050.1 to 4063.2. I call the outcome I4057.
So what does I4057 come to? 0.049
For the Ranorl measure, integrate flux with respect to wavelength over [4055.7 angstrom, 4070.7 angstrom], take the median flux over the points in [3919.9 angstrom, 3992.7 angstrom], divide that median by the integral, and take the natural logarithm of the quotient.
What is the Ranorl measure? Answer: -2.74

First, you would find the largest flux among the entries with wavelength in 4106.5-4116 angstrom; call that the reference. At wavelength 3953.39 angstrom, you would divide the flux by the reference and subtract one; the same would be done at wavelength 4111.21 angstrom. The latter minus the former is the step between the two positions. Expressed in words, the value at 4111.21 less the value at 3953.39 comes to -0.24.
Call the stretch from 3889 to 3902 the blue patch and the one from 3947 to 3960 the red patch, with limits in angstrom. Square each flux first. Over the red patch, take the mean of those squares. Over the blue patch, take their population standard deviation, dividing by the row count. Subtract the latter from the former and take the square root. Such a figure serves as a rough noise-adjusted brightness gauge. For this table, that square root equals 21.3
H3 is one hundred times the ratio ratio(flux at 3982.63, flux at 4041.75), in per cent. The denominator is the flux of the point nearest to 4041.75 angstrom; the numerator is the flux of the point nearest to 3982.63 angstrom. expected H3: 103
